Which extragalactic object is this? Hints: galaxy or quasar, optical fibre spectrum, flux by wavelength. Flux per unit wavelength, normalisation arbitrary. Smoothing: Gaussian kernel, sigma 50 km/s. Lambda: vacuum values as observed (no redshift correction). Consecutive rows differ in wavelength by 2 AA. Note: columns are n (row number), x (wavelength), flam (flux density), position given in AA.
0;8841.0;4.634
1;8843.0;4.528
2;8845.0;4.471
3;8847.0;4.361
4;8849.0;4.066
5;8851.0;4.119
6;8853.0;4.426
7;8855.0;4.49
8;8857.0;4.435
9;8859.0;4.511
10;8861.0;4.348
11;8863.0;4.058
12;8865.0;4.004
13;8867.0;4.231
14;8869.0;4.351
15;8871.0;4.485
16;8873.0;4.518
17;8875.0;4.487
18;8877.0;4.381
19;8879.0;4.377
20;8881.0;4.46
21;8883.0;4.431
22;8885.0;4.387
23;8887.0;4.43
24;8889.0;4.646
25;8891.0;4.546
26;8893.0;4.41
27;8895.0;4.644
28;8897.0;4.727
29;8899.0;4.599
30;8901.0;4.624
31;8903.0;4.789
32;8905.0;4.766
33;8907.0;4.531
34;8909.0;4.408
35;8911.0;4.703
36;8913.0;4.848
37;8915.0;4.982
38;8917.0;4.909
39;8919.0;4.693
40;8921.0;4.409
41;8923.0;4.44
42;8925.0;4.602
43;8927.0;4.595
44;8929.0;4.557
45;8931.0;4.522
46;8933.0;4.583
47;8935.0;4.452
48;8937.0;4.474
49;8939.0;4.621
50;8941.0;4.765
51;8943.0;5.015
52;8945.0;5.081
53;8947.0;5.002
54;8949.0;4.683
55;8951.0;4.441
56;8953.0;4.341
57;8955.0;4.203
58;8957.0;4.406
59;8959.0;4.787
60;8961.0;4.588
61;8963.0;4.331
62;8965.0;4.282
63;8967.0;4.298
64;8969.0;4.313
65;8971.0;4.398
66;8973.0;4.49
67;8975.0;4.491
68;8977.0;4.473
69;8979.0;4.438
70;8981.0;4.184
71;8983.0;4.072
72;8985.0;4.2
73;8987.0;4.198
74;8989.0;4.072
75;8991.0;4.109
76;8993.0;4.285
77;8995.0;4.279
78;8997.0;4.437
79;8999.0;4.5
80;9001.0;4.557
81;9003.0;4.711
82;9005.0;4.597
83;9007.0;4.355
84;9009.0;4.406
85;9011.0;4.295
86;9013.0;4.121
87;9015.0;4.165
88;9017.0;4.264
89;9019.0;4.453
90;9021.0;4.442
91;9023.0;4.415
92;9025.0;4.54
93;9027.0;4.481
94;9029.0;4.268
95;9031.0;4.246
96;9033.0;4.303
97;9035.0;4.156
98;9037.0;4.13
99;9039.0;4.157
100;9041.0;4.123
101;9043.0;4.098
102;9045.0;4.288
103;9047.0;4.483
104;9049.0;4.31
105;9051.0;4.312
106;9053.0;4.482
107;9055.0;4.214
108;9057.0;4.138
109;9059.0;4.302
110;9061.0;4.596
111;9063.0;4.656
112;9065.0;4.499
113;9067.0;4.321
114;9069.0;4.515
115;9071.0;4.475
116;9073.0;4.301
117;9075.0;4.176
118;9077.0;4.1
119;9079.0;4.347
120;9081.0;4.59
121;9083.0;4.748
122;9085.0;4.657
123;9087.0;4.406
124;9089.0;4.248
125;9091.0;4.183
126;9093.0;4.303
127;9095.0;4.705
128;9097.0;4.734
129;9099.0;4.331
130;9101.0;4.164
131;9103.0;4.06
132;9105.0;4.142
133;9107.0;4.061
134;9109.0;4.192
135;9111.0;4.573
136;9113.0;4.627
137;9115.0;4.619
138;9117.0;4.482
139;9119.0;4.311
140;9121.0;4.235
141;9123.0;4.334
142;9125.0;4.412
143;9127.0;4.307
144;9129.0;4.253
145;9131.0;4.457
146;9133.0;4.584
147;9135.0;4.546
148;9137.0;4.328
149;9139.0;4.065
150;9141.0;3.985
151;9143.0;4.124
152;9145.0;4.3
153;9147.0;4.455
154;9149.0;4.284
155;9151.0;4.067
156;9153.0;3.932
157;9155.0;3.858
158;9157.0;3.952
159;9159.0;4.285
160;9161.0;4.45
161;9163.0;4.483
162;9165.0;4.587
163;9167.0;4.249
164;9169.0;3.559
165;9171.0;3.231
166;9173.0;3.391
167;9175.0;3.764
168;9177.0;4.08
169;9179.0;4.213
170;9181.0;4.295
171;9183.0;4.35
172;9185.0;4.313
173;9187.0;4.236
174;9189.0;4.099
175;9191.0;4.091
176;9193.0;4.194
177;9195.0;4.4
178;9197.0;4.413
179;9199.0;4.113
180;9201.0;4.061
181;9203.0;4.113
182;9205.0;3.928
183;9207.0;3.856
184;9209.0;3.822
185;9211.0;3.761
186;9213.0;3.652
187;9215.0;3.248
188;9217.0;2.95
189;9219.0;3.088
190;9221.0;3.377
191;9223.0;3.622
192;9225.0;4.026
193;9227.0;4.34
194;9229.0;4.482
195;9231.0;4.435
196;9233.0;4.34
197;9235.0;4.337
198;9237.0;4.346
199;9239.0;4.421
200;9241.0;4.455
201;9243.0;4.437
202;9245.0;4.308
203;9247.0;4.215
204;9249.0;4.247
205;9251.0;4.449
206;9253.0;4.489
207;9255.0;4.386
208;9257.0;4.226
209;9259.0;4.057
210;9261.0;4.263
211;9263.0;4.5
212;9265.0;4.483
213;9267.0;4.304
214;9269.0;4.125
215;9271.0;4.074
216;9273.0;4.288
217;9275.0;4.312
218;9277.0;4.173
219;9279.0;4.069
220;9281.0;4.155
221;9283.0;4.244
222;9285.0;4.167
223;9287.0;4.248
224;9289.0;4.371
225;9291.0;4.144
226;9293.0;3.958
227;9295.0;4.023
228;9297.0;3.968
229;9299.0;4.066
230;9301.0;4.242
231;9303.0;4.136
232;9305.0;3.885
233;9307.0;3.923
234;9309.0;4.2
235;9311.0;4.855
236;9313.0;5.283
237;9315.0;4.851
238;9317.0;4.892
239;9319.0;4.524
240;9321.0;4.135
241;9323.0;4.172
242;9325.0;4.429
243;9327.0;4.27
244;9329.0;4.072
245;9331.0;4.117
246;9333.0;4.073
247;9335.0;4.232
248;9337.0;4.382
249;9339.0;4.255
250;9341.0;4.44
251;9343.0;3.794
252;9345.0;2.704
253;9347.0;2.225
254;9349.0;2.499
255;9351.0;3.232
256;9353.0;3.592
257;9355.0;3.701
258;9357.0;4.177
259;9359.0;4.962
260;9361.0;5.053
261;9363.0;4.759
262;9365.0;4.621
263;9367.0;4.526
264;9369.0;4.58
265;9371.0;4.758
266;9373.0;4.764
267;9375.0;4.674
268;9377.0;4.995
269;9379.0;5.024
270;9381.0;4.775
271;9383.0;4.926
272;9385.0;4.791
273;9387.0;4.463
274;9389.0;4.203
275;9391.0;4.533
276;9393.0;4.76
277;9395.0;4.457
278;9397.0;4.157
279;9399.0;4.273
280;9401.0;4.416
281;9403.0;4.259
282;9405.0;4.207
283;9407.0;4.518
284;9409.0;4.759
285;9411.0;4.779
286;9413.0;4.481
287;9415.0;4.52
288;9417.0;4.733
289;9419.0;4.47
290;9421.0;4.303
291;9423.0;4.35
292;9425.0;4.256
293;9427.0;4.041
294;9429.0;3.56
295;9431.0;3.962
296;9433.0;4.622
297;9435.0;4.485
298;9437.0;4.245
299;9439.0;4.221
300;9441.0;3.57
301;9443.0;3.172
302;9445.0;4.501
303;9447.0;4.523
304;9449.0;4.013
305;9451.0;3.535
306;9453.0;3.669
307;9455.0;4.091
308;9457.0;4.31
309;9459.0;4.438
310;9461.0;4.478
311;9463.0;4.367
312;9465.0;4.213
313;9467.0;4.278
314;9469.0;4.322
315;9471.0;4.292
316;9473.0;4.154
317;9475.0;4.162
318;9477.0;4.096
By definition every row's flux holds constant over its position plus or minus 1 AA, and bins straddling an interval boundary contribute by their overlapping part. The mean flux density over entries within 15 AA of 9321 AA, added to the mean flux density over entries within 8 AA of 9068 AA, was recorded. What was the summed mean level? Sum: 8.8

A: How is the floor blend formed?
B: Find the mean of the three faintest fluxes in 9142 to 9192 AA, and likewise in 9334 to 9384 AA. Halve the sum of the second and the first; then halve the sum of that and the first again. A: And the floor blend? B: 3.2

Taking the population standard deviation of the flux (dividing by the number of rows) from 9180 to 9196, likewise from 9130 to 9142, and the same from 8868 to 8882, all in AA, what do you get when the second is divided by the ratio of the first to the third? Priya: 0.132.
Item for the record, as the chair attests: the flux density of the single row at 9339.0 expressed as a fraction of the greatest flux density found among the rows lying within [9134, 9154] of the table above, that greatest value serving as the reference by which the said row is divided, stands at 0.94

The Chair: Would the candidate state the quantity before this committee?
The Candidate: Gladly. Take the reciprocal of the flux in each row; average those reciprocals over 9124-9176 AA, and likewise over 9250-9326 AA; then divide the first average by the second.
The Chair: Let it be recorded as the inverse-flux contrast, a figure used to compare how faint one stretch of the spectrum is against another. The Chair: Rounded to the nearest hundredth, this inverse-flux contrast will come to 1.04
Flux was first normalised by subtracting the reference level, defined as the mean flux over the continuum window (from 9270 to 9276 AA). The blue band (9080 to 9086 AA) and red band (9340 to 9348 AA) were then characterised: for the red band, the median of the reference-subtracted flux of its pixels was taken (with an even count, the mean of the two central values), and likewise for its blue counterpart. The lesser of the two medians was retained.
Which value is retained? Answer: -1.0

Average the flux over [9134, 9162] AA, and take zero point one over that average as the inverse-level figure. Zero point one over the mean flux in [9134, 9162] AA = 0.0239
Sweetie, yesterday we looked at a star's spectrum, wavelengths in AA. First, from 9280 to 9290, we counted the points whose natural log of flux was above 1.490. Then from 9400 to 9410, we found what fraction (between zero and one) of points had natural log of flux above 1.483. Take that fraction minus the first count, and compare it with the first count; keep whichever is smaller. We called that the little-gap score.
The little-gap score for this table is 0.0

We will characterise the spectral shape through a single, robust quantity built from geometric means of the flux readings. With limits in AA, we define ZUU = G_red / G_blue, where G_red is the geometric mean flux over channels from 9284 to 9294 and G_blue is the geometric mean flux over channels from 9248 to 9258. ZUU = 0.96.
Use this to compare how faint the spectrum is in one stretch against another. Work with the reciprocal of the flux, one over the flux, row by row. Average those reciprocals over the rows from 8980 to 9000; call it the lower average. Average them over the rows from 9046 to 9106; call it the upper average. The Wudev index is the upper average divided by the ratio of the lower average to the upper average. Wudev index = 0.221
